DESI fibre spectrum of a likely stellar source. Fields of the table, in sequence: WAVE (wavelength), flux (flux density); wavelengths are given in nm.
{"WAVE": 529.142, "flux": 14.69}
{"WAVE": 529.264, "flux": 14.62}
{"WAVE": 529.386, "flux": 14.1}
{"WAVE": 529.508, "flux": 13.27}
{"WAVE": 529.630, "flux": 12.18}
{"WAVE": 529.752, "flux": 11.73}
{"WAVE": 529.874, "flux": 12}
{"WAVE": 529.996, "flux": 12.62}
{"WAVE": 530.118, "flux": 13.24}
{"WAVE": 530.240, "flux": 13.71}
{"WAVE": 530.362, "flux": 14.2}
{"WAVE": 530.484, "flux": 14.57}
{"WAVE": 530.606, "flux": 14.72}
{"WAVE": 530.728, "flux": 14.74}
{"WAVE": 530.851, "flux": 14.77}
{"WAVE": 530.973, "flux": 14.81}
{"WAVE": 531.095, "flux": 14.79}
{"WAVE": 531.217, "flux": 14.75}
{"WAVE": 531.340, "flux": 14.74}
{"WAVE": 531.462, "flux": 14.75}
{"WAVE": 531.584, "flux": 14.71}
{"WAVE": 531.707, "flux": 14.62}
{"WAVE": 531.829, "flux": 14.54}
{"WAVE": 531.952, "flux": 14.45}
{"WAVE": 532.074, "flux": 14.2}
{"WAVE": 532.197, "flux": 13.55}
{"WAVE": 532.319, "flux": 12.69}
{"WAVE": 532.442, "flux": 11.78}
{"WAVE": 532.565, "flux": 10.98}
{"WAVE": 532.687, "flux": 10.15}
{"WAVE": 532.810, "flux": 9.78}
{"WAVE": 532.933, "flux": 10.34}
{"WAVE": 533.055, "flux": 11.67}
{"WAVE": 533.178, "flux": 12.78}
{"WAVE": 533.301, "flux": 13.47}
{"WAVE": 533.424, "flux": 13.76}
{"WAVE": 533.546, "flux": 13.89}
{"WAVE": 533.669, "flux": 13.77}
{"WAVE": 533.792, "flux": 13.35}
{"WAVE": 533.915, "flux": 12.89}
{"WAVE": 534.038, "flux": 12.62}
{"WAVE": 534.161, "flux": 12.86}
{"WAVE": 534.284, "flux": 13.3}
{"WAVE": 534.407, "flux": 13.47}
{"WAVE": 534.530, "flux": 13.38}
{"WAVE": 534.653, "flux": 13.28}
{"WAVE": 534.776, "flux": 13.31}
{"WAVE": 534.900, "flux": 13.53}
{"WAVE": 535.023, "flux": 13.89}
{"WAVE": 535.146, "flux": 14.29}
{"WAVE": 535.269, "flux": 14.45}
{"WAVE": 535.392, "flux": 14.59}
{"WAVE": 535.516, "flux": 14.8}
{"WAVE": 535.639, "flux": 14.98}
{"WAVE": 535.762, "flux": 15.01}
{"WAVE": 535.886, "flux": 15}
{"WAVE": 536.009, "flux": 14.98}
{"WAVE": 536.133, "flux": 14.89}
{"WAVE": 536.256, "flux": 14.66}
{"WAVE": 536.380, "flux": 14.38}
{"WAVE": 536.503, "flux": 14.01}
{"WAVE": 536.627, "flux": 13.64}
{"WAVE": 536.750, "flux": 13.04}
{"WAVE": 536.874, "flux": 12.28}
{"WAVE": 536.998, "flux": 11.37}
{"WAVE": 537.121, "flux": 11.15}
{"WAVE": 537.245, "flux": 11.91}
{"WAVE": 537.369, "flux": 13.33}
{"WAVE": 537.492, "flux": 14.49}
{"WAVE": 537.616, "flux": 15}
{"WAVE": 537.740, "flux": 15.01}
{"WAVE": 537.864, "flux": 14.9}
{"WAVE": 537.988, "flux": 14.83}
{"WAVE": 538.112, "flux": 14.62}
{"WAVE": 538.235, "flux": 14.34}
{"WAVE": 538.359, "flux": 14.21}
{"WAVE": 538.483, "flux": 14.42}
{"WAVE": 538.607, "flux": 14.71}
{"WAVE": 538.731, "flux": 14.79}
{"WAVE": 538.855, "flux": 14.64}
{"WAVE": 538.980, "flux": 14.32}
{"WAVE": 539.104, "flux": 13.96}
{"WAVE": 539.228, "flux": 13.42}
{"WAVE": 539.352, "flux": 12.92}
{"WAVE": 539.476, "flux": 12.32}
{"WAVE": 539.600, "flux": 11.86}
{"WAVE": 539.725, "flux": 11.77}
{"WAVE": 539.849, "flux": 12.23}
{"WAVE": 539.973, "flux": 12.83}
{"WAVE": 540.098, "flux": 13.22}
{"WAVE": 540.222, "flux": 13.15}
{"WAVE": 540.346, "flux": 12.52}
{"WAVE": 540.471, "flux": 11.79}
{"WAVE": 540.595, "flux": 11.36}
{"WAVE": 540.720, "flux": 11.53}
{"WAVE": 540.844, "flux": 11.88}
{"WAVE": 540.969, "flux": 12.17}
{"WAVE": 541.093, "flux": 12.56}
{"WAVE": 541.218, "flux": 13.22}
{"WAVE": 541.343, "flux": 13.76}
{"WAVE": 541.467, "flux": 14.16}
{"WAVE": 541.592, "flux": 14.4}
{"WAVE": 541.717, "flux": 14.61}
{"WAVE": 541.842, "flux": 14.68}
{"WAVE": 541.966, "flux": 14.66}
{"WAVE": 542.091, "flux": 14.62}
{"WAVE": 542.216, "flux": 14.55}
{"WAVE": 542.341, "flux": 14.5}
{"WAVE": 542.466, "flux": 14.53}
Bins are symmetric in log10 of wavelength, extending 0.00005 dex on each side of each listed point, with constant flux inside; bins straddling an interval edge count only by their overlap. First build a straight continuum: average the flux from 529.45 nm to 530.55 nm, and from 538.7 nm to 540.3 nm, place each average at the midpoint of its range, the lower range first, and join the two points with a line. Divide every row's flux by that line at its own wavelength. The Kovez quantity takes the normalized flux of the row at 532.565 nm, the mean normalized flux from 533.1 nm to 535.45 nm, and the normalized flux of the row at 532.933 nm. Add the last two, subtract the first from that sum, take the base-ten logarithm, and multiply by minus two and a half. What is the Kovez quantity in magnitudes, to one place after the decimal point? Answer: 0.0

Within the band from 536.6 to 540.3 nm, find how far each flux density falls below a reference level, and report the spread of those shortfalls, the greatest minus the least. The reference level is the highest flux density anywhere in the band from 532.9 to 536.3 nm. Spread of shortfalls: 3.9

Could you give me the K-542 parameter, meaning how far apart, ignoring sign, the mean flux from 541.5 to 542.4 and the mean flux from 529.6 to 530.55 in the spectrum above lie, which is 1.5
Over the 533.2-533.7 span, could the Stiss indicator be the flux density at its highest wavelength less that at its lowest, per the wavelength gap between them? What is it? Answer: 1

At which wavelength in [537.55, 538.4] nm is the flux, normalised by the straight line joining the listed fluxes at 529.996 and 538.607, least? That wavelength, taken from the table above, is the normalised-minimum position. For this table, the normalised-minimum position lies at 538.359 nm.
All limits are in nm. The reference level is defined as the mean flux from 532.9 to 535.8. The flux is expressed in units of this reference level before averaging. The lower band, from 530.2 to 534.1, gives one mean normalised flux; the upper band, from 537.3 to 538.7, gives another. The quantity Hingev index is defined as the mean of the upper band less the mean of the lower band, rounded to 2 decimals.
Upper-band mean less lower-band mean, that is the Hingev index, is 0.08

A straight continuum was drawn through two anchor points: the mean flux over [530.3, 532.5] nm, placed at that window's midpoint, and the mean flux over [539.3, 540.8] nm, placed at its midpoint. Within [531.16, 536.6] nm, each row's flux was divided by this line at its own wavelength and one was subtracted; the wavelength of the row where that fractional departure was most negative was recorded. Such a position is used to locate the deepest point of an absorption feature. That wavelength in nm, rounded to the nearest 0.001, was 532.810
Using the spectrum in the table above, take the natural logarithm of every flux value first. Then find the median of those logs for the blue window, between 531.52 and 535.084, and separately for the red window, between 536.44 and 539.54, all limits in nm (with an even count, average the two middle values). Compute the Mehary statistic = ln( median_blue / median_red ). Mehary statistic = -0.024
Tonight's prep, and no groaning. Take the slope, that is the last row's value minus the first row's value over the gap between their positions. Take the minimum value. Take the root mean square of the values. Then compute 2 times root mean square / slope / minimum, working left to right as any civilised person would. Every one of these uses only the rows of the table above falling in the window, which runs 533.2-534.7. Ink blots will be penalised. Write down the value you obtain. -15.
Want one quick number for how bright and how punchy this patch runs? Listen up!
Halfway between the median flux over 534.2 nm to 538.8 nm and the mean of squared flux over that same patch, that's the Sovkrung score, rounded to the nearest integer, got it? 106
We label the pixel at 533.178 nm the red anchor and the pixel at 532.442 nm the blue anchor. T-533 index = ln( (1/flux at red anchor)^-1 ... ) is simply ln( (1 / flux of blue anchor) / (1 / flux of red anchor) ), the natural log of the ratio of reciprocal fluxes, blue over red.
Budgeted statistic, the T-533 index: 0.08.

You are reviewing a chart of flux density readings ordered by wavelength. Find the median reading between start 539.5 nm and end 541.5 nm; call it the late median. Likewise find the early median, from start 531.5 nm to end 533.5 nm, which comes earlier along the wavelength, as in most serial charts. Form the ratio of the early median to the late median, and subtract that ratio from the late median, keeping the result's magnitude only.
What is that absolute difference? 11.3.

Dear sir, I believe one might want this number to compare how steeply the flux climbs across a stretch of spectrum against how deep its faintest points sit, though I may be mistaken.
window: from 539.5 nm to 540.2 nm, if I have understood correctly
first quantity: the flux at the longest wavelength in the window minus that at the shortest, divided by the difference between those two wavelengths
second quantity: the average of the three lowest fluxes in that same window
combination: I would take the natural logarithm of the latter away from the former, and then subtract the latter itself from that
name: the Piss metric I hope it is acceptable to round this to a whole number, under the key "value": -12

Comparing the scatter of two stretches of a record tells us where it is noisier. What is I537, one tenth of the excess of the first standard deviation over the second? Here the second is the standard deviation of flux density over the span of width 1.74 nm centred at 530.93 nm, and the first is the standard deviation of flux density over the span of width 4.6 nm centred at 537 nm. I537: 0.055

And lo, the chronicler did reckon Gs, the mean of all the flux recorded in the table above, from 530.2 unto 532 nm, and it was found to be 14.6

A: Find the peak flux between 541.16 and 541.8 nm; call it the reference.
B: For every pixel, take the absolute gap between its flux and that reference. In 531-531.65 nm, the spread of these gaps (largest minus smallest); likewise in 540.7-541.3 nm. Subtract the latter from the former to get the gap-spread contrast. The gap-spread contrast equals -1.6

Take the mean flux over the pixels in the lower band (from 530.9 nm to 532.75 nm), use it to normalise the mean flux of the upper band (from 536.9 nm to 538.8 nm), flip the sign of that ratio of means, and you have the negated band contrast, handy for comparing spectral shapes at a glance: -1.02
